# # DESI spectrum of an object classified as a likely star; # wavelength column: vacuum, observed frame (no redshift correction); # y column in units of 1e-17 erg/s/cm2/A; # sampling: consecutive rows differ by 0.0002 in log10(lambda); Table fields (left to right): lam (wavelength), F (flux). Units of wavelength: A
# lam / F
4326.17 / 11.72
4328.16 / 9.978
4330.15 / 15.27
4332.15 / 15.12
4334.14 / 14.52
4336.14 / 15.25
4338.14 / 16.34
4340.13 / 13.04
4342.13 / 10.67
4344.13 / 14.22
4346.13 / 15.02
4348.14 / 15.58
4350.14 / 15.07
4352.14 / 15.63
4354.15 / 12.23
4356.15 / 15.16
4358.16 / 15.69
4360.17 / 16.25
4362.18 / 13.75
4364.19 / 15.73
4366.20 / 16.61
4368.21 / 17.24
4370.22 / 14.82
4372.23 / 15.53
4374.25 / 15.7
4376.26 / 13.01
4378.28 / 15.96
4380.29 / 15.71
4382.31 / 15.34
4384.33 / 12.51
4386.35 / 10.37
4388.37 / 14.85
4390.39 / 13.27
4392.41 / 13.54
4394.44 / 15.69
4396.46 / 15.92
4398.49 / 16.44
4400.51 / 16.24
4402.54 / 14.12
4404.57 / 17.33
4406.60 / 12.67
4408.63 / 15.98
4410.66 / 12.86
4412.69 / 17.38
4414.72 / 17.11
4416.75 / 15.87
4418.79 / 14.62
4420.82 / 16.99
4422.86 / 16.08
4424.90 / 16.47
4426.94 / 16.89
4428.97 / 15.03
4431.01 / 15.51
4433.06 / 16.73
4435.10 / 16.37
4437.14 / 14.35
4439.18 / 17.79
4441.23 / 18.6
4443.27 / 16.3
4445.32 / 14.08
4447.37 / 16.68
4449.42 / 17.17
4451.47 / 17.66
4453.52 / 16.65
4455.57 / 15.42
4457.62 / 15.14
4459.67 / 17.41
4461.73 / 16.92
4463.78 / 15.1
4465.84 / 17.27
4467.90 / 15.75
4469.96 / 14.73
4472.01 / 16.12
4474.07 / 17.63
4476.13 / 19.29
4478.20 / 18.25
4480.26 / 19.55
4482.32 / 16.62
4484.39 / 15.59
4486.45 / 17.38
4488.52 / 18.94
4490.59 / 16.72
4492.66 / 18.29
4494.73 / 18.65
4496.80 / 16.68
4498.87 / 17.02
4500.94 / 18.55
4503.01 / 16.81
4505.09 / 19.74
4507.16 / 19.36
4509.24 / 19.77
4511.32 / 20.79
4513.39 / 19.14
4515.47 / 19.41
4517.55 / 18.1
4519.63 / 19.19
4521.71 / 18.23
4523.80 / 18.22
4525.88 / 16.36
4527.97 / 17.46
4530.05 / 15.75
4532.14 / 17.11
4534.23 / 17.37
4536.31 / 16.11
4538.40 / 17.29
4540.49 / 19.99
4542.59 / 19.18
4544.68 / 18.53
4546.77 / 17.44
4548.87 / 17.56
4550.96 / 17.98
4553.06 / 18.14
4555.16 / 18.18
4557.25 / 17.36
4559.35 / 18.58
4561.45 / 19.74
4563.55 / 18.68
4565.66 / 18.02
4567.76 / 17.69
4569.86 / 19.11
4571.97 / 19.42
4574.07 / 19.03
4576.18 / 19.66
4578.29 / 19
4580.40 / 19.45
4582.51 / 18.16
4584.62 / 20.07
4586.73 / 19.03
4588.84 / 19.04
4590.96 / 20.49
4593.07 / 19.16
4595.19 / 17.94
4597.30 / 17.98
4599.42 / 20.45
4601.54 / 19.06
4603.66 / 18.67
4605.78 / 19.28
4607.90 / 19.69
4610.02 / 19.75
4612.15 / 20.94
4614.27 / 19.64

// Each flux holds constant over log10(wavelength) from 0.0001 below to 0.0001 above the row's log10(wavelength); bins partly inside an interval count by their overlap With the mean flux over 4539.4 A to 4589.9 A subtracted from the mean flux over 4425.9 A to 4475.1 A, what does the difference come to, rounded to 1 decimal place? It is -2.4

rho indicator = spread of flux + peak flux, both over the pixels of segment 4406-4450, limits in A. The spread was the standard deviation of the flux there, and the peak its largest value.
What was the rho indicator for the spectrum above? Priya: 20.1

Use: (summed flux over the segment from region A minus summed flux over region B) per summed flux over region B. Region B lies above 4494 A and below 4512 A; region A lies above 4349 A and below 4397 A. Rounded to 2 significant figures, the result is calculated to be 1.1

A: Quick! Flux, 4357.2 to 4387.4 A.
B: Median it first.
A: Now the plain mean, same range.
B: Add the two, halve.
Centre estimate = 15.3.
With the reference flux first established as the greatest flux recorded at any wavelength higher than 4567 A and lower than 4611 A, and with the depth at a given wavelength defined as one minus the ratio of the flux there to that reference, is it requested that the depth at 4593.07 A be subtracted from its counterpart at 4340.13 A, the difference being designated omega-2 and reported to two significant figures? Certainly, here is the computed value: 0.30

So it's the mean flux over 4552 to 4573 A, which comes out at 18.5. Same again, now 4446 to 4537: 17.5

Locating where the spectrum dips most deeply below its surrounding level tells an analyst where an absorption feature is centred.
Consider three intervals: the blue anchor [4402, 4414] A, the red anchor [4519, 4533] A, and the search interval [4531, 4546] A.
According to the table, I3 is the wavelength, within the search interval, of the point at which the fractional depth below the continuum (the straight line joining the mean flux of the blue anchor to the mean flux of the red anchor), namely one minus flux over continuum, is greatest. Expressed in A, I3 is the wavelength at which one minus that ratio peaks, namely 4536.31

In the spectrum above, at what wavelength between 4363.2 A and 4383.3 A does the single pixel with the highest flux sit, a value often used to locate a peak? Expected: 4368.21 A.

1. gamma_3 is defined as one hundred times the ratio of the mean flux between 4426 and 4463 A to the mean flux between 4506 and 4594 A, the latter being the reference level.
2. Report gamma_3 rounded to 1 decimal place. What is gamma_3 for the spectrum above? 88.3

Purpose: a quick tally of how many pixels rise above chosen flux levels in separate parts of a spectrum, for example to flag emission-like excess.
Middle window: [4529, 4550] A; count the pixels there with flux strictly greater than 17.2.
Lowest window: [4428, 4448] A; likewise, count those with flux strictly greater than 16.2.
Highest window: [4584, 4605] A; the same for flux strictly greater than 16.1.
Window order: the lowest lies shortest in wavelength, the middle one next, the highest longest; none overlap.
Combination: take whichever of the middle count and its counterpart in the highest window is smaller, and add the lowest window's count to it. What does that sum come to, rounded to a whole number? 13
